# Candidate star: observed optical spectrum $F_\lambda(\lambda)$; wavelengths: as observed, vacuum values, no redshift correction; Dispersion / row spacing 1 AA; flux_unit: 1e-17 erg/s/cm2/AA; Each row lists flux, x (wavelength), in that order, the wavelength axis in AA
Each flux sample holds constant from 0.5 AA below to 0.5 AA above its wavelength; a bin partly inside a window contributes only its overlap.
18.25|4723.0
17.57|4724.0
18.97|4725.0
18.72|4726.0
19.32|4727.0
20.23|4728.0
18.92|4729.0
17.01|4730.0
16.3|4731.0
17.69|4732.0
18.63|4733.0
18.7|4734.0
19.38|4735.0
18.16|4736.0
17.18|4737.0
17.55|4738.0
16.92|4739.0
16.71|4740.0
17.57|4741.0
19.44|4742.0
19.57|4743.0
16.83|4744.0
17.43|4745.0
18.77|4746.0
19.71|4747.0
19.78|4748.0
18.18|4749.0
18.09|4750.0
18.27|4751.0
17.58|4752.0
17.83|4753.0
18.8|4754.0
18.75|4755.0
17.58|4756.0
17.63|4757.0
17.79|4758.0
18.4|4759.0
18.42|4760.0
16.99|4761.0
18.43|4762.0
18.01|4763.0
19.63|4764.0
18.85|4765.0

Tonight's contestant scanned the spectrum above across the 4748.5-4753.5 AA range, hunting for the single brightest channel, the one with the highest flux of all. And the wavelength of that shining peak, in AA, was 4751.0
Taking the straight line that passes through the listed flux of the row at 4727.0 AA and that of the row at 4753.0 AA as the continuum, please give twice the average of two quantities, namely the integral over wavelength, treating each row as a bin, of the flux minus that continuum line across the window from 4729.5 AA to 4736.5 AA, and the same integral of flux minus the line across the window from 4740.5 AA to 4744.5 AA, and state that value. -7.3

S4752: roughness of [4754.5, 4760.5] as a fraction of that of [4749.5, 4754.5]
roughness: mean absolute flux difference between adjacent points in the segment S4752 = 0.77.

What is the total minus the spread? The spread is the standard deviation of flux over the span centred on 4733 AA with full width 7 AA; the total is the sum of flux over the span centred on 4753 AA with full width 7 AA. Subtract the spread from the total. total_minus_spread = 126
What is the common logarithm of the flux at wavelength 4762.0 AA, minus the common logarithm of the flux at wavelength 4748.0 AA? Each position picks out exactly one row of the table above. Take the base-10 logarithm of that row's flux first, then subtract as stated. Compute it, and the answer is -0.03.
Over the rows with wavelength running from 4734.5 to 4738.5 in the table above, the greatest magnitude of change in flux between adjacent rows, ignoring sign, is 1.2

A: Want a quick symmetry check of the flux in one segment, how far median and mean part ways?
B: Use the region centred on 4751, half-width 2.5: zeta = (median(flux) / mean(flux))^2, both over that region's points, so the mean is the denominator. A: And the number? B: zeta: 1.01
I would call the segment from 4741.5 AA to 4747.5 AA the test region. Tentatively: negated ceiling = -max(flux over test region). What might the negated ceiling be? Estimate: -19.7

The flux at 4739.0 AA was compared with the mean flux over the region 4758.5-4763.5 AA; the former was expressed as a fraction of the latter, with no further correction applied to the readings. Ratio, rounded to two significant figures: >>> 0.94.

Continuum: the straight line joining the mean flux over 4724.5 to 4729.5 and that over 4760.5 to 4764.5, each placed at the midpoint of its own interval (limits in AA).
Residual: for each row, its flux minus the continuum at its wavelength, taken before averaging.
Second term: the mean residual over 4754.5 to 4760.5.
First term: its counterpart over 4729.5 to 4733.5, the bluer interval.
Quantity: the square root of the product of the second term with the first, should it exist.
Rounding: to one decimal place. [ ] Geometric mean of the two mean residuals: 0.7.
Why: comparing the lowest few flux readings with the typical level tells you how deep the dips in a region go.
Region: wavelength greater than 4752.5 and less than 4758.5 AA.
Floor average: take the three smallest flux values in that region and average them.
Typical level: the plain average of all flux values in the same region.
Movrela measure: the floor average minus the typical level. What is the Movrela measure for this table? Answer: -0.40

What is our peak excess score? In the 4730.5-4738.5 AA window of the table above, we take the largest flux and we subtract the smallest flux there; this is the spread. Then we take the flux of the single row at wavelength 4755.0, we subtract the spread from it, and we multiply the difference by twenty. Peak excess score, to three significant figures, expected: 313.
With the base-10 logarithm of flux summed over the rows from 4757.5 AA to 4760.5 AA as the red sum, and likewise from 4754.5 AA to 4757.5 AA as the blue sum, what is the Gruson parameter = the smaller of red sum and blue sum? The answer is 3.76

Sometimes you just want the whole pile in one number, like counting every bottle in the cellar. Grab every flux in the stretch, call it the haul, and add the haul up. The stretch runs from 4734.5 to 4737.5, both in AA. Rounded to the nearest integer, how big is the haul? 55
